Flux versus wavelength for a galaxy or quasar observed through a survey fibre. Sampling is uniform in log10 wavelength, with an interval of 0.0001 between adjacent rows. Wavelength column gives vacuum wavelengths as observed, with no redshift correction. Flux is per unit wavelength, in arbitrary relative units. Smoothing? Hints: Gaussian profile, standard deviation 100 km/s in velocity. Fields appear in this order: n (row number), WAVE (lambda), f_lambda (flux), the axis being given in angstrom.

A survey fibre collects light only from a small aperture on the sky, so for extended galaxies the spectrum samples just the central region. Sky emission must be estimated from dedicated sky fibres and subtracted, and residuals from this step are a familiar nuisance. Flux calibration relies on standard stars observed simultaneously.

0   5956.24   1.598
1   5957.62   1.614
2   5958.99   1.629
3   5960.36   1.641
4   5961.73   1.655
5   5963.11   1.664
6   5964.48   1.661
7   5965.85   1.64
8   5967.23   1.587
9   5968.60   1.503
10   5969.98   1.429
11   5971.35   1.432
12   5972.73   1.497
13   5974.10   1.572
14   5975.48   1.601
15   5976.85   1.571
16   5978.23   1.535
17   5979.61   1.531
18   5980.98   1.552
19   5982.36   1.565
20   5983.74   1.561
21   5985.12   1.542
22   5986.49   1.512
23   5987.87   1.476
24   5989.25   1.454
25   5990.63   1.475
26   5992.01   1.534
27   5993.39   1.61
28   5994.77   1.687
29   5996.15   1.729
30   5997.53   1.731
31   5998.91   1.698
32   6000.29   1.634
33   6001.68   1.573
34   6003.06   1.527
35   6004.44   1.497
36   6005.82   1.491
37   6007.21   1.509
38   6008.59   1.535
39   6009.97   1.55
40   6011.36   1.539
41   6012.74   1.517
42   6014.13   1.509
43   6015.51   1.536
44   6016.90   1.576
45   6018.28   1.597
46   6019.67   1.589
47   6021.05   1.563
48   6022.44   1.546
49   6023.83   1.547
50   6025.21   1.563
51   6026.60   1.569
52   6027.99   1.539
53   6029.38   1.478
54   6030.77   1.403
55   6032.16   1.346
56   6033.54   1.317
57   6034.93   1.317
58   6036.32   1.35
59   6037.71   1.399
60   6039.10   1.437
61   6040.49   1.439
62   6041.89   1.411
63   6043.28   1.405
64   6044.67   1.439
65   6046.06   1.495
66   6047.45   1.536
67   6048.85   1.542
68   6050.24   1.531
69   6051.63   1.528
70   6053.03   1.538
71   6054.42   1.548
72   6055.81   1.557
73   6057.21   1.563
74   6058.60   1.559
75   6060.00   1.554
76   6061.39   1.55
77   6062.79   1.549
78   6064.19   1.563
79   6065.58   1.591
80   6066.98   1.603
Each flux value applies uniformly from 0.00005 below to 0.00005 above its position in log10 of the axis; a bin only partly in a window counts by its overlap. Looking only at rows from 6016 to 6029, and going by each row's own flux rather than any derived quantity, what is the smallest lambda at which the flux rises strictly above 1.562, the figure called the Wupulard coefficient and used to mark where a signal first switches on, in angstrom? 6016.90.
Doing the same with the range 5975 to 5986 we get 5975.48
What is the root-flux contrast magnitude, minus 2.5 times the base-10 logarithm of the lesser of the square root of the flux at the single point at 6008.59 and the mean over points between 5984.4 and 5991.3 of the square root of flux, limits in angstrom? -0.22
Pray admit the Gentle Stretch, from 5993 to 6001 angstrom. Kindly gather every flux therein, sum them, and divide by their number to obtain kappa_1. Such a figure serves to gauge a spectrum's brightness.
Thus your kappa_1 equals 1.68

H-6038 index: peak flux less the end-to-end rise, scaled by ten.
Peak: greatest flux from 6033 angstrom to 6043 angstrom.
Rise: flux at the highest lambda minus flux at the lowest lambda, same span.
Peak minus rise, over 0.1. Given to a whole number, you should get 13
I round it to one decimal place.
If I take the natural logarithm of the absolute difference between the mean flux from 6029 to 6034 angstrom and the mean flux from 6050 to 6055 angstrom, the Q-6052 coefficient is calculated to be -1.9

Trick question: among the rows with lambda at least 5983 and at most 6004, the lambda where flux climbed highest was 5997.53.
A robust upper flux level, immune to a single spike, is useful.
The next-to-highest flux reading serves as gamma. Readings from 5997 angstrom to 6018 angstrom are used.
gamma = 1.698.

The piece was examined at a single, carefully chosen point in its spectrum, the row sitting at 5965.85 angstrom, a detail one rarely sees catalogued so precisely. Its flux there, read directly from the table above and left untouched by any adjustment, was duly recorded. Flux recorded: 1.64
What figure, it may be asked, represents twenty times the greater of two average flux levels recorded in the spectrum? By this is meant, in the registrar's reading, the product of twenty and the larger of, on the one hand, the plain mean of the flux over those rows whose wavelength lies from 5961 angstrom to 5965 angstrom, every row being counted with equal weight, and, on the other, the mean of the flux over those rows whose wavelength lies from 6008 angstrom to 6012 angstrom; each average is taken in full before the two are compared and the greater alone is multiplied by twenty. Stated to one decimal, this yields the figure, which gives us 33.2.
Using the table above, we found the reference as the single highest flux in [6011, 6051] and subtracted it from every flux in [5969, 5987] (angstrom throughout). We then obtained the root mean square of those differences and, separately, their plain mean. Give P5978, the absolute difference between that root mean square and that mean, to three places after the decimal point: 0.149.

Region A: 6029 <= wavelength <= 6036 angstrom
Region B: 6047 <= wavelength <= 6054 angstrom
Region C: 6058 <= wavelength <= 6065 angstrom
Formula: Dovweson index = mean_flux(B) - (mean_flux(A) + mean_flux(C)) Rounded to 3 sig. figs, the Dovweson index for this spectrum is -1.39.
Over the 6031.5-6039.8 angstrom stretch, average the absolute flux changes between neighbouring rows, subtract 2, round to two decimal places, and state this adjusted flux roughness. -1.97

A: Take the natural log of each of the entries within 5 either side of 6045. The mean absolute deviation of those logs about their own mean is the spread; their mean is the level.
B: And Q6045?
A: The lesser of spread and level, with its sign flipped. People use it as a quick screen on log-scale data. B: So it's -0.034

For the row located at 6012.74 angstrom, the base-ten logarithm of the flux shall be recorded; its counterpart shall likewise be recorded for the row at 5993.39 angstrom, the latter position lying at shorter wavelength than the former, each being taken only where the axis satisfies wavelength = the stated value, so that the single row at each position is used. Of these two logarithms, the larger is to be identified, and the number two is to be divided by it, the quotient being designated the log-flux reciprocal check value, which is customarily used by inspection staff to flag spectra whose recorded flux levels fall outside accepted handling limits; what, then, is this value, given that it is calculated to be 9.7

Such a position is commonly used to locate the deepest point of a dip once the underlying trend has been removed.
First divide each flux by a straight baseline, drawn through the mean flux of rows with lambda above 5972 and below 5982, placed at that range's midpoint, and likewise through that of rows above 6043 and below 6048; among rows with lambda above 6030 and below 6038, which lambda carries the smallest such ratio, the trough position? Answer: 6033.54 angstrom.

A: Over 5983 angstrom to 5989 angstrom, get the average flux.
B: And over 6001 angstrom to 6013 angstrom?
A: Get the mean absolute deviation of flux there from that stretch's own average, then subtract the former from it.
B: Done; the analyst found -1.50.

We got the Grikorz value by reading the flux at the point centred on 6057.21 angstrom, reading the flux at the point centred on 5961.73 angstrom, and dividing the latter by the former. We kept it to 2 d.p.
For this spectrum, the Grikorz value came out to 1.06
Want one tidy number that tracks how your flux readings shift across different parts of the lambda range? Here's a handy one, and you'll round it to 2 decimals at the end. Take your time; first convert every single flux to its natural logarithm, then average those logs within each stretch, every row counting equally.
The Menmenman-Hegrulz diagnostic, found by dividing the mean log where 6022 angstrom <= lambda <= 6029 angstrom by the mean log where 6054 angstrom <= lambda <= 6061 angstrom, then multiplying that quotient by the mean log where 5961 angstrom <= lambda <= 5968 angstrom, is 0.49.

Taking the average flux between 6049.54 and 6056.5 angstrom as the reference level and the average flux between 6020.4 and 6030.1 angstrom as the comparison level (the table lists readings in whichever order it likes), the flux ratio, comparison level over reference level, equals 1.00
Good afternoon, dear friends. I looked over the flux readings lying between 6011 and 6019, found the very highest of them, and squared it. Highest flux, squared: 2.55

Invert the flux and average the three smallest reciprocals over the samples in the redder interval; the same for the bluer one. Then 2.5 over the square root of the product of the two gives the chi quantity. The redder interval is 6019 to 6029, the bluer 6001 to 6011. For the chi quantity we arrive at 3.91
